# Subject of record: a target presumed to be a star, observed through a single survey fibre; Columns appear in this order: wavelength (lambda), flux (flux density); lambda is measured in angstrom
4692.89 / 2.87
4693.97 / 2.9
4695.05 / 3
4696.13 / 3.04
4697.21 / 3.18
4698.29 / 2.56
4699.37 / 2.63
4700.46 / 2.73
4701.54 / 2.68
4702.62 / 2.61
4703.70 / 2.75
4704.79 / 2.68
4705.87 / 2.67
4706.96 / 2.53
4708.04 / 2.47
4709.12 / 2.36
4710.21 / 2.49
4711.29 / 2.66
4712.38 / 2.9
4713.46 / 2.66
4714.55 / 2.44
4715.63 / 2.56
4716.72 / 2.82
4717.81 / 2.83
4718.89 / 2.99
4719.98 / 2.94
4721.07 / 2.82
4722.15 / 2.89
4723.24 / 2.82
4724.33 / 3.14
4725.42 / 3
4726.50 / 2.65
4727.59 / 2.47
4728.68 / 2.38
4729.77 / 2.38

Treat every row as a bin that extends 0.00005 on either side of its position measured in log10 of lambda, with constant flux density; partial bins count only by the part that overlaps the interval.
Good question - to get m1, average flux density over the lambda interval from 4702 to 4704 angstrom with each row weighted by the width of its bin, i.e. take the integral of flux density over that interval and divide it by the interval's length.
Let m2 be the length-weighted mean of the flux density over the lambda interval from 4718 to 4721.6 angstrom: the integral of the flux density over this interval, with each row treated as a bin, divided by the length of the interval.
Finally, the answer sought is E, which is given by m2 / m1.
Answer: 1.09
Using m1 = 2.68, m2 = 2.91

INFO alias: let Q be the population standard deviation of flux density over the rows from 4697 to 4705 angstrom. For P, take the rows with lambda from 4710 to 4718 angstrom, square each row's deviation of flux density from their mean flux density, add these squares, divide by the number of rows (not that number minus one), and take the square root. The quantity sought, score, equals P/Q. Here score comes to 0.87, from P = 0.16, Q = 0.18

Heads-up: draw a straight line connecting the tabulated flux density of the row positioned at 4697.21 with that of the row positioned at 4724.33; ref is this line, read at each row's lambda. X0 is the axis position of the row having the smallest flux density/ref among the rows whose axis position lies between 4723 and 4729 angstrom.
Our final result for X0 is 4728.68 angstrom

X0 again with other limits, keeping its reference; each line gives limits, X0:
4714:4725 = 4714.55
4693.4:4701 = 4698.29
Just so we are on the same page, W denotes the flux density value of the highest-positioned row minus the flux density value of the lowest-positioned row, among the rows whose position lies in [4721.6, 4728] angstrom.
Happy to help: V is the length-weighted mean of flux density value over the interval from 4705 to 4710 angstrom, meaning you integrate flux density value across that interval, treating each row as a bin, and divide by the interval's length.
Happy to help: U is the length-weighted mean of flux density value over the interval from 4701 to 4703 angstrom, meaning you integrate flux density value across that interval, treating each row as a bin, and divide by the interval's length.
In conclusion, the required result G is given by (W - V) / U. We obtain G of -1.11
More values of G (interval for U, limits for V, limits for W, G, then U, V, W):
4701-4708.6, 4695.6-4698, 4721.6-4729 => -1.36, 2.6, 3.06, -0.5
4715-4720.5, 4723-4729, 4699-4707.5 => -1.01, 2.8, 2.75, -0.1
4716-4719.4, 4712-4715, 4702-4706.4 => -0.91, 2.9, 2.66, 0.1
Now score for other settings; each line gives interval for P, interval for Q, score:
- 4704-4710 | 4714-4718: 0.72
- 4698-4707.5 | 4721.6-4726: 0.57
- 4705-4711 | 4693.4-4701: 0.47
